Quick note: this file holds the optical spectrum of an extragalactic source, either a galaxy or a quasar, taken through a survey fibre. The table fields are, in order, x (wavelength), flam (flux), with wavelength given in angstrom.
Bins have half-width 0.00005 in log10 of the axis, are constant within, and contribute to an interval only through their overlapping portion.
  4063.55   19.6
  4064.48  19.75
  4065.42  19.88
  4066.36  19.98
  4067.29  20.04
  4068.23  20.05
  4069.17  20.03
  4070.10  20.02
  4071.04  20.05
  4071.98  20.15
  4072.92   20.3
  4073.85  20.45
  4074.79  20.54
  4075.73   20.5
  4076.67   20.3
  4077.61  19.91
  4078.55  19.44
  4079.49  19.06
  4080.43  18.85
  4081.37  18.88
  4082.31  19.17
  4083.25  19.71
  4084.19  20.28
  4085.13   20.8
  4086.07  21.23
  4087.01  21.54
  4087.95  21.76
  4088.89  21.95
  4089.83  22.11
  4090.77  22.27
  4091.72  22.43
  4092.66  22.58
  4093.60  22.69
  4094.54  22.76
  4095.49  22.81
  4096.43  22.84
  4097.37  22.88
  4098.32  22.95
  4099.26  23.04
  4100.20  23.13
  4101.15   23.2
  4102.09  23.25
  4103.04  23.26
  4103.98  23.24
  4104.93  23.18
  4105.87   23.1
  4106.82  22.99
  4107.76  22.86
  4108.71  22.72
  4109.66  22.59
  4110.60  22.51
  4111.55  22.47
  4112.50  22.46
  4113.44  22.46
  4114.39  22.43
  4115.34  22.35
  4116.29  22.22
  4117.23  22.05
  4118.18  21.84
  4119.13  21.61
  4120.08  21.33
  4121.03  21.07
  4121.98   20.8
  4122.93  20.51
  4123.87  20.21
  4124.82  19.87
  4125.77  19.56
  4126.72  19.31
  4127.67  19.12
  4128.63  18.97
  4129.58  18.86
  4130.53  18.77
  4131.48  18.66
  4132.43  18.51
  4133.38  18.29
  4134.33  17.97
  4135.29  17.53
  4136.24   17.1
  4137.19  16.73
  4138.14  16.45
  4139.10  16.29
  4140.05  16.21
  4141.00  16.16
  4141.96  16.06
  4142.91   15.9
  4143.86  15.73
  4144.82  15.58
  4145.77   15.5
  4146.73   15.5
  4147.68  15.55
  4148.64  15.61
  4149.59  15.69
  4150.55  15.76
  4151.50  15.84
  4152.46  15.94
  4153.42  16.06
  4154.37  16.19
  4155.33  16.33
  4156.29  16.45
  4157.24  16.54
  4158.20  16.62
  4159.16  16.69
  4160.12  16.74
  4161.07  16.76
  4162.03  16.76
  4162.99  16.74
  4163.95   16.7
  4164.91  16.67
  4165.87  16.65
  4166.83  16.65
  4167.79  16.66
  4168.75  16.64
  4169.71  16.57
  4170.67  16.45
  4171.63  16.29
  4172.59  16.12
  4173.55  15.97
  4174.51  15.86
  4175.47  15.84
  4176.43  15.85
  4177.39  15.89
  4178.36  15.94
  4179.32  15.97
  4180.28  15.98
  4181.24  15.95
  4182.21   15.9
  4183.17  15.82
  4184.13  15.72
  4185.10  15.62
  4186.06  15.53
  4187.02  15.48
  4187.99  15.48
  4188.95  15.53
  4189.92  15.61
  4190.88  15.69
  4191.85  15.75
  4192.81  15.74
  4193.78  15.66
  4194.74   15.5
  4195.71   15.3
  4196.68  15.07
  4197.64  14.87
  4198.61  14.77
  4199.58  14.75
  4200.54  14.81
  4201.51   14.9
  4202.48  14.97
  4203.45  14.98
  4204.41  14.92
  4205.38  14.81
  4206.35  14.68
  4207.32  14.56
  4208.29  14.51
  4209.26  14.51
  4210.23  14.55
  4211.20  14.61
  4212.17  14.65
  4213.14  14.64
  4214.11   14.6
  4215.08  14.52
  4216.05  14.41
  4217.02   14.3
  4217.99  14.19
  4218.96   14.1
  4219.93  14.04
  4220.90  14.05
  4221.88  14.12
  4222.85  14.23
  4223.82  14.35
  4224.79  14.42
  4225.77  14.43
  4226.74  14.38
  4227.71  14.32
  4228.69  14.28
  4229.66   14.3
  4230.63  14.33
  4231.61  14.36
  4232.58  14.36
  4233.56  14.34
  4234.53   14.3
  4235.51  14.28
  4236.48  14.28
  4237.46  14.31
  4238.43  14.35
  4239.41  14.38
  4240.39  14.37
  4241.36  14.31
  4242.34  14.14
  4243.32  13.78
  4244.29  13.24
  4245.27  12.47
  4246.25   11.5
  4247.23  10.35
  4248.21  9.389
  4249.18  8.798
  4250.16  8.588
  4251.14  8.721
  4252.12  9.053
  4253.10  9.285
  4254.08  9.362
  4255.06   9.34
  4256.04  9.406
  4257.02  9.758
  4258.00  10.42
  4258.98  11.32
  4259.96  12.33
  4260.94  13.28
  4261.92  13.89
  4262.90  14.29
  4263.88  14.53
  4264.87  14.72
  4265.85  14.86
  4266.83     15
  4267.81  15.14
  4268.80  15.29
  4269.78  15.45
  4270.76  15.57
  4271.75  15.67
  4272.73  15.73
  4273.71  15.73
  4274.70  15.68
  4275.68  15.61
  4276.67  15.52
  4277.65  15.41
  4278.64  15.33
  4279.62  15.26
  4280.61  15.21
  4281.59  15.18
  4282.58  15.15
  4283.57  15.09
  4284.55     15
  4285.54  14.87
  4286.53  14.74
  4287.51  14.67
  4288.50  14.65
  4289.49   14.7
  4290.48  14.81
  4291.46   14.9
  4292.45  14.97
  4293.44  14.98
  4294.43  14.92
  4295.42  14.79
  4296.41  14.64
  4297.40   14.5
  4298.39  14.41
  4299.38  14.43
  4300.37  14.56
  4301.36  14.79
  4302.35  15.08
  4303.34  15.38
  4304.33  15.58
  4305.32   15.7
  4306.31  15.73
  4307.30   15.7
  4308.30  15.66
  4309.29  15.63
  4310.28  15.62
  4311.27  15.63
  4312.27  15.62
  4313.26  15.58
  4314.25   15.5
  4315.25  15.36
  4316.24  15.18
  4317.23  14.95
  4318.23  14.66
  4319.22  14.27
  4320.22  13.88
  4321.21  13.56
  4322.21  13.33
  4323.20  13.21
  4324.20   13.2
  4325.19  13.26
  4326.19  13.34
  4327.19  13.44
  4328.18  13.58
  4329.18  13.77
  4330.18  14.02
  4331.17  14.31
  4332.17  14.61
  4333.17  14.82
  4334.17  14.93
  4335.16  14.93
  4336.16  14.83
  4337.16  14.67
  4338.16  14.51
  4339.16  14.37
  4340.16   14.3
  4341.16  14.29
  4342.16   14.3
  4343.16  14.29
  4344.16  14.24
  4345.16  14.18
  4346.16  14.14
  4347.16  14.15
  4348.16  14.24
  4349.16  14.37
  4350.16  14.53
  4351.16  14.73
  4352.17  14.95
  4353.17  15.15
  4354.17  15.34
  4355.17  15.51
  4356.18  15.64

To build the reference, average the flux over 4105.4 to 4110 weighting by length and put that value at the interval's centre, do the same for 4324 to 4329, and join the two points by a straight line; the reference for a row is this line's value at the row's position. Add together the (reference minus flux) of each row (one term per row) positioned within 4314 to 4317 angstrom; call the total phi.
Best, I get -4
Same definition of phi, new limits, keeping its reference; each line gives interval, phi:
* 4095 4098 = 1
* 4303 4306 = -4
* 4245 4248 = 16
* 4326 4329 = 0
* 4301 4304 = -2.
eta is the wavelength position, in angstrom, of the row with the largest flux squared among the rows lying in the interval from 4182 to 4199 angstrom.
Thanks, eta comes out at 4182.21 angstrom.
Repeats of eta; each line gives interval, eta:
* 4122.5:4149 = 4122.93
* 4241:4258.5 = 4241.36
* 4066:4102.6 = 4102.09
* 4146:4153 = 4152.46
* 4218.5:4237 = 4225.77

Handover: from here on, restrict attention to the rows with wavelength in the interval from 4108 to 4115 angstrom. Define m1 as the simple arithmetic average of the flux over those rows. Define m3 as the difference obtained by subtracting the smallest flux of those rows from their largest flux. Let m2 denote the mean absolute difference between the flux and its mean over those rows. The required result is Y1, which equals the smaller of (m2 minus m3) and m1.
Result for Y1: -0.2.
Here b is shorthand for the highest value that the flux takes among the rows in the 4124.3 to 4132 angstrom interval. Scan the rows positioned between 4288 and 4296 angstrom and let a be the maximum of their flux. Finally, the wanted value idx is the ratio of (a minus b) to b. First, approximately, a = 14.98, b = 19.87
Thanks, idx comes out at -0.25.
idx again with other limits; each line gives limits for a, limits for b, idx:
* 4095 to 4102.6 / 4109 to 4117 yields 0.03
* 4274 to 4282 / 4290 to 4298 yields 0.05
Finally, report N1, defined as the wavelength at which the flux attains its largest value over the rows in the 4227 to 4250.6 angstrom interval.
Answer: 4239.41 angstrom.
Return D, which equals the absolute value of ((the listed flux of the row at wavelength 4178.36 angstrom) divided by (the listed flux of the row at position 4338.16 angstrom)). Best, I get 1.10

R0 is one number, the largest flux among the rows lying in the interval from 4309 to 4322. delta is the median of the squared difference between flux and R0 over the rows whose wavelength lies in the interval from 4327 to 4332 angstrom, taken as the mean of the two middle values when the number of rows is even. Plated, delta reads 3.5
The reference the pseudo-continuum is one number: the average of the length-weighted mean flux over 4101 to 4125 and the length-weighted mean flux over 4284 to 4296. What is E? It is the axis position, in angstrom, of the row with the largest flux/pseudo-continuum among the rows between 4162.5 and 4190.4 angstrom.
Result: 4162.99 angstrom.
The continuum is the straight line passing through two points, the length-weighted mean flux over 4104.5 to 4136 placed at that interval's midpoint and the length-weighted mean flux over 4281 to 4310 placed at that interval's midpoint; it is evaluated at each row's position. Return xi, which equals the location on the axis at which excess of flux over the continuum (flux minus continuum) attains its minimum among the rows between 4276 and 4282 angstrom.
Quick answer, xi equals 4280.61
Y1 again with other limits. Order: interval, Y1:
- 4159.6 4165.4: -0.1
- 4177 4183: -0.1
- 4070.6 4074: -0.3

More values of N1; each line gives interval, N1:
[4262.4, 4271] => 4270.76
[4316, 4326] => 4316.24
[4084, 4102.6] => 4102.09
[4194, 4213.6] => 4194.74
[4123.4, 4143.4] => 4123.87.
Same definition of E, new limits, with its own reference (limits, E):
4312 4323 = 4312.27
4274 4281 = 4274.70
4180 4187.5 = 4180.28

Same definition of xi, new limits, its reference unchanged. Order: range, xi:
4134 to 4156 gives 4145.77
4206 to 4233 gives 4219.93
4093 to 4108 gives 4093.60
